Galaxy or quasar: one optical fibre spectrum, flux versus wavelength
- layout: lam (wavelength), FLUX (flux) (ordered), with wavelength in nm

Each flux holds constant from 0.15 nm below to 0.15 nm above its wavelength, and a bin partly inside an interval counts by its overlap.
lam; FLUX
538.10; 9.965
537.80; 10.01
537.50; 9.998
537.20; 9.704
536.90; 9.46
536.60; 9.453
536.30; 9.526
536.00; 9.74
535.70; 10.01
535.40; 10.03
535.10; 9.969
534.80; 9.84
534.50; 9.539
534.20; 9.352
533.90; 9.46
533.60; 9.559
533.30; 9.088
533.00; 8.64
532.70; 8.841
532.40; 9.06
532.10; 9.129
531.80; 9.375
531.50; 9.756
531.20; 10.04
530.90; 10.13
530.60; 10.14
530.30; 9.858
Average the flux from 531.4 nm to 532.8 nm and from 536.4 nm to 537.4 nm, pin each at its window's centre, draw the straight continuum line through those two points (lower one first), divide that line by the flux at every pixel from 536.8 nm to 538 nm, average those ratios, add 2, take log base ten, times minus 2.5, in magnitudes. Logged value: -1.185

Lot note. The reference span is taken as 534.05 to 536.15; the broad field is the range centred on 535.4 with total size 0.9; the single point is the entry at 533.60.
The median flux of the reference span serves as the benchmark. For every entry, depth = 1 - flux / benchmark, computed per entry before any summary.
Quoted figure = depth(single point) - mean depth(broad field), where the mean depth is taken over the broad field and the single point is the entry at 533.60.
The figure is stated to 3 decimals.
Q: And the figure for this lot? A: 0.045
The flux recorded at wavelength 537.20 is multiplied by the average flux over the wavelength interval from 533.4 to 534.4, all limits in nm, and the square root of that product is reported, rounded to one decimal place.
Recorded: 9.6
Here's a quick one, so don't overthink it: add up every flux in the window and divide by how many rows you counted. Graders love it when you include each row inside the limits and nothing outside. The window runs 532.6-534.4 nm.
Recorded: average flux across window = 9.2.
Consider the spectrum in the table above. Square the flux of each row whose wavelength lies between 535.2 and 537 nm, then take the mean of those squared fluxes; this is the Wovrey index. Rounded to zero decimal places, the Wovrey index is 94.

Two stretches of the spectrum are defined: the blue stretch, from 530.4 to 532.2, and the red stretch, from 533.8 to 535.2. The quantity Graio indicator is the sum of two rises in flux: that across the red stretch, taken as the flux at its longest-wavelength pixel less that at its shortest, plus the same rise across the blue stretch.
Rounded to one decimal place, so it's -0.5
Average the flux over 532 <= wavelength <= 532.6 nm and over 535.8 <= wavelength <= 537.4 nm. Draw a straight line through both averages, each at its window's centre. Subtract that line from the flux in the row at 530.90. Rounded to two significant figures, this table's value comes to 1.2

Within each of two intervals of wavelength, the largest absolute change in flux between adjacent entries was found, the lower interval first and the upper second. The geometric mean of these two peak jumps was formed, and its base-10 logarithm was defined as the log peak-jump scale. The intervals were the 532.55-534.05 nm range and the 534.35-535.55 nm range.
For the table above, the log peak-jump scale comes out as -0.424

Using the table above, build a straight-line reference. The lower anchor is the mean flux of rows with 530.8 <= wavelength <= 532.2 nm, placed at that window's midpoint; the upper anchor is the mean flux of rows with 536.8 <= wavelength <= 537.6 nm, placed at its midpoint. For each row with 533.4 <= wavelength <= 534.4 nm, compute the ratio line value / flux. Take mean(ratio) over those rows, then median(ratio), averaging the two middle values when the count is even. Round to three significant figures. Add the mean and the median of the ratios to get 2.05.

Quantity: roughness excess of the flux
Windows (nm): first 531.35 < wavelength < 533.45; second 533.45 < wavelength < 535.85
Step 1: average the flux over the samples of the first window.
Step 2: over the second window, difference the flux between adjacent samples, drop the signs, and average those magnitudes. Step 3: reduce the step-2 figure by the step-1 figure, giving -9.0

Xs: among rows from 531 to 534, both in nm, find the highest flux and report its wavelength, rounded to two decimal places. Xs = 531.20 nm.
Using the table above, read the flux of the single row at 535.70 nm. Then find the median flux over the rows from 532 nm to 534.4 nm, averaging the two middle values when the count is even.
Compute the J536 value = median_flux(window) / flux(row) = 0.910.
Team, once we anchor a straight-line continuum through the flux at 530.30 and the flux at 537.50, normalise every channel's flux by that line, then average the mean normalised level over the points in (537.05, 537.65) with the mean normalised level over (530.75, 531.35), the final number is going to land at 1.00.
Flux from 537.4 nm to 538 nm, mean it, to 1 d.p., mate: 10.0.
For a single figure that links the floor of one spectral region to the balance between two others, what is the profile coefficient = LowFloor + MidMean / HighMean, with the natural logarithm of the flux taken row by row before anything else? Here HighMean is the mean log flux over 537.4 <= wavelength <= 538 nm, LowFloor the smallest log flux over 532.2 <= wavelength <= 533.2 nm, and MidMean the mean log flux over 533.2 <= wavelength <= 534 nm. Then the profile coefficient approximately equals 3.128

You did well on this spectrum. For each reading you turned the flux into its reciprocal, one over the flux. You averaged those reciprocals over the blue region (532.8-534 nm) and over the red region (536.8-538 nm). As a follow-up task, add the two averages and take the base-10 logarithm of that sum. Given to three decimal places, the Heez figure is -0.675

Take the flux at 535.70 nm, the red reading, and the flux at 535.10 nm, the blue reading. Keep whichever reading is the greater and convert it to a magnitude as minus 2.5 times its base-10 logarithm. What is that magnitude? -2.50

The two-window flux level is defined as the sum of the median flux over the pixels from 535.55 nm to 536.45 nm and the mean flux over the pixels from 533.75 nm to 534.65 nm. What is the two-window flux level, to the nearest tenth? 19.2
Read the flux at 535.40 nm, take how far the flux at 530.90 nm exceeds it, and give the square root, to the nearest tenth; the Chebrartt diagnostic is 0.3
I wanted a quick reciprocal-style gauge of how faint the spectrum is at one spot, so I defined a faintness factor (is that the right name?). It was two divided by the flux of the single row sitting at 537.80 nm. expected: 0.200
